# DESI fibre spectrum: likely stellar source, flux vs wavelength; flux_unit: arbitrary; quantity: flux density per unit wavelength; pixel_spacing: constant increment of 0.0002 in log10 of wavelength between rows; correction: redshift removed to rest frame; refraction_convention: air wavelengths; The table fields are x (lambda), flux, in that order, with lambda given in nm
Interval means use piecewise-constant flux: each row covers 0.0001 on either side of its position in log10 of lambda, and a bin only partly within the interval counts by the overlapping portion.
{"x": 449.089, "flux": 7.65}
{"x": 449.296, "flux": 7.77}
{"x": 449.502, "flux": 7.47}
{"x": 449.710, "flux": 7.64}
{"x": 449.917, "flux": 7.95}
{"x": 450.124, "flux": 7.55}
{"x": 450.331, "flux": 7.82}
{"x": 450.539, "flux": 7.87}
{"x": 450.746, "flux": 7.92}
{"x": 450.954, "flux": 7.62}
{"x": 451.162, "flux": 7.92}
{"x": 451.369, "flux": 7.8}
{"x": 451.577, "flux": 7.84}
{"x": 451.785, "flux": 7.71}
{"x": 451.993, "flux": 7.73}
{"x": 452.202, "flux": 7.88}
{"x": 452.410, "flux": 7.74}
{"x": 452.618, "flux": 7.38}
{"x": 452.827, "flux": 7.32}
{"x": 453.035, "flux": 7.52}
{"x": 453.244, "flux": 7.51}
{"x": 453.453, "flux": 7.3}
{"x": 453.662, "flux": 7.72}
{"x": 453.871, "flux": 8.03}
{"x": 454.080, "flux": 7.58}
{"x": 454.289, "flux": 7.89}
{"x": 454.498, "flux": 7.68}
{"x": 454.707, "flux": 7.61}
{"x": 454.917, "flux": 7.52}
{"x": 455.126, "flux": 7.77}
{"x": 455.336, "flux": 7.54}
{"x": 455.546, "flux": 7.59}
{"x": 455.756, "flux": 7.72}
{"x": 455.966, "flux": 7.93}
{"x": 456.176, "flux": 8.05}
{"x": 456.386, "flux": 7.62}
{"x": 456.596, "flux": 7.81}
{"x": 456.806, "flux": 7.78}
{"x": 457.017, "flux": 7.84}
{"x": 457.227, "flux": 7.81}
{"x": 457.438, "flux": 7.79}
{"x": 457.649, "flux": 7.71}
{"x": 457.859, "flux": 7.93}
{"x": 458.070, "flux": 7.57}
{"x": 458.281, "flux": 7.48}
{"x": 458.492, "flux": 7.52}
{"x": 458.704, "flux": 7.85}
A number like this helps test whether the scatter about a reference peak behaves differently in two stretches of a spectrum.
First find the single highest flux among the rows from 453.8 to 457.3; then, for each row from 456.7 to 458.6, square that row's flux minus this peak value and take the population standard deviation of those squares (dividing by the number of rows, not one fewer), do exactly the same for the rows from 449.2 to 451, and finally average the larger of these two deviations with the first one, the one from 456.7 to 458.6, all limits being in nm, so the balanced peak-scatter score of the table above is 0.11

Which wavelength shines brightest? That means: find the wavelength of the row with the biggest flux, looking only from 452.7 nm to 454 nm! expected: 453.871 nm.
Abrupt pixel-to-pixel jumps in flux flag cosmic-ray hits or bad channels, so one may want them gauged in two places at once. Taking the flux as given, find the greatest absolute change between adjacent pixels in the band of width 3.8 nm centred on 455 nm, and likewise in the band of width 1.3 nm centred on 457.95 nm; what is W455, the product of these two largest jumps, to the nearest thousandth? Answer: 0.162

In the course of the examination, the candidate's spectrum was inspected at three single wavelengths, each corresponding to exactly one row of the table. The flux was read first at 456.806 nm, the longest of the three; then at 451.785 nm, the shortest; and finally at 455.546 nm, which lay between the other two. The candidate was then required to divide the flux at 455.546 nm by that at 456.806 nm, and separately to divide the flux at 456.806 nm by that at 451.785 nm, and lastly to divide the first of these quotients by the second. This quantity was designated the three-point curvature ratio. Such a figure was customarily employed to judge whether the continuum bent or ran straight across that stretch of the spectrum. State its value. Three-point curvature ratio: 0.97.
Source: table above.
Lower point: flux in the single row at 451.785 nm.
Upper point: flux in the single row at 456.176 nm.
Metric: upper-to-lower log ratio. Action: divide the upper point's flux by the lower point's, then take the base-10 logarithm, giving 0.019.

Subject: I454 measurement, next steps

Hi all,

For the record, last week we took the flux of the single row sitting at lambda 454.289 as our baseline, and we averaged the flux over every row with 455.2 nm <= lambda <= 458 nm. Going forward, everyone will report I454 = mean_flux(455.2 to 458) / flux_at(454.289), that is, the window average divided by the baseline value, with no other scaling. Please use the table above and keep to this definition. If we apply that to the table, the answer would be 0.99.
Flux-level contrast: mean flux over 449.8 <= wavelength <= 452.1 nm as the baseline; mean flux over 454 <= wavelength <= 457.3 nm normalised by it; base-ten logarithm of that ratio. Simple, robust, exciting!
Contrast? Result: -0.003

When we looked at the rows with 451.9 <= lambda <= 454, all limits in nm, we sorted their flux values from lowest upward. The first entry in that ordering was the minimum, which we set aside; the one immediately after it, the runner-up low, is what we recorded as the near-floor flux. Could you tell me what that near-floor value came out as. 7.32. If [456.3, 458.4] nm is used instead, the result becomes 7.57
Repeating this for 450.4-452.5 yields 7.71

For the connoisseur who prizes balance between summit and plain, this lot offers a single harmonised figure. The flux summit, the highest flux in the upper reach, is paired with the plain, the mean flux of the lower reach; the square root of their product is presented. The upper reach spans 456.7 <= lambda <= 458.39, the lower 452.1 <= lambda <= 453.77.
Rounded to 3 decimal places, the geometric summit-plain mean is 7.736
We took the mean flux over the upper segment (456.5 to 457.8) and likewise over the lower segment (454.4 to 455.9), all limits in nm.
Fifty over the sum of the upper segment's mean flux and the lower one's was 3.24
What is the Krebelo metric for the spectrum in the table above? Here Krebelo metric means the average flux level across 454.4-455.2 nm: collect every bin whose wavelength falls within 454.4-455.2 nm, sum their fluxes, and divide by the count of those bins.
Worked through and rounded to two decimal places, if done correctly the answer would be 7.64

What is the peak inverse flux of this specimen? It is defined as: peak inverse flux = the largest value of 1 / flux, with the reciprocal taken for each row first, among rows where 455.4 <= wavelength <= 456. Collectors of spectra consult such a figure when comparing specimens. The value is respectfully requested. 0.132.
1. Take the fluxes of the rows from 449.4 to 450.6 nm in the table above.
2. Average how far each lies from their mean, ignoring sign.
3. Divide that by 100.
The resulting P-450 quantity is 0.0016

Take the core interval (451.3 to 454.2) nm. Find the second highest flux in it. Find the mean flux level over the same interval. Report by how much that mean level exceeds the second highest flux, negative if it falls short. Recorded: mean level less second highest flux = -0.23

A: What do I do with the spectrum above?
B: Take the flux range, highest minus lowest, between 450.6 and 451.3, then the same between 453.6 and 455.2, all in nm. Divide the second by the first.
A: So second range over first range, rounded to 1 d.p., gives 1.7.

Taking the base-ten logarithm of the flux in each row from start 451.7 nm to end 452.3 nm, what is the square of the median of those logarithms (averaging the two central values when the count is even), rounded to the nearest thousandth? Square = 0.789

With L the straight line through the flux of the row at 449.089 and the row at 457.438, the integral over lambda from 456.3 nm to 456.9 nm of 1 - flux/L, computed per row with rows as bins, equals 0.003 nm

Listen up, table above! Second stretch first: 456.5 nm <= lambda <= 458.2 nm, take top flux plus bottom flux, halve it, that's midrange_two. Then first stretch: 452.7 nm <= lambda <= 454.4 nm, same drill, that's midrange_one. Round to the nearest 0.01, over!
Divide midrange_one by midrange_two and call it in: 0.99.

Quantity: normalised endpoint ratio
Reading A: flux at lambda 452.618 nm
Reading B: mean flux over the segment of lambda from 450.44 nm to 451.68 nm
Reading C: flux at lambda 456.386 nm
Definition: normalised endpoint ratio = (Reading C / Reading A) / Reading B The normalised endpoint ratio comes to 0.132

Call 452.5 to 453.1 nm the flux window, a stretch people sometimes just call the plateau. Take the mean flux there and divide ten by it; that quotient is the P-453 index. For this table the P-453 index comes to 1.35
